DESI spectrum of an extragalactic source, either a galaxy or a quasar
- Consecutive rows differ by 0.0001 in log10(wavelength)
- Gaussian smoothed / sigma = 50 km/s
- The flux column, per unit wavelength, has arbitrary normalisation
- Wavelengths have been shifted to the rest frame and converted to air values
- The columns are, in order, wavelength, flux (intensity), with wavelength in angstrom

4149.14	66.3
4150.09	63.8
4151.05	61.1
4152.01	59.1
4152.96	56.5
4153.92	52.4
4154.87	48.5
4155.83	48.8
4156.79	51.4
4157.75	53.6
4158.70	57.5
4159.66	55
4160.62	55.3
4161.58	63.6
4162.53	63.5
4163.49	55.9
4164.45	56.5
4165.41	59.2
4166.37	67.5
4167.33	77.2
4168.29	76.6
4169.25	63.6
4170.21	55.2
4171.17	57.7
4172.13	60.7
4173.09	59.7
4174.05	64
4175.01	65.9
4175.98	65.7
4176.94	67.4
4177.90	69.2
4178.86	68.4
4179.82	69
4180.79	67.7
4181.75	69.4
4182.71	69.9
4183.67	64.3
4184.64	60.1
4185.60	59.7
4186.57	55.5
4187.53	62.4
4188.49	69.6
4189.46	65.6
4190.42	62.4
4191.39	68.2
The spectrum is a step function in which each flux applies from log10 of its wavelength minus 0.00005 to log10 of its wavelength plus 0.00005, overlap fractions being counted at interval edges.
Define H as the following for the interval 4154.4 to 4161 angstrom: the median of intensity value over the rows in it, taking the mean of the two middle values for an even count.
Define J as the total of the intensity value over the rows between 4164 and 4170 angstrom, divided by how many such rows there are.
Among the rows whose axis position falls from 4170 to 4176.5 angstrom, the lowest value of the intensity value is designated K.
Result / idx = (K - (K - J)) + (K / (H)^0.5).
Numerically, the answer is 74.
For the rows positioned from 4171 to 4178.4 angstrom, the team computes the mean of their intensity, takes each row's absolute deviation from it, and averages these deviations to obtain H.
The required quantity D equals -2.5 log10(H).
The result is -1.3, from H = 3.3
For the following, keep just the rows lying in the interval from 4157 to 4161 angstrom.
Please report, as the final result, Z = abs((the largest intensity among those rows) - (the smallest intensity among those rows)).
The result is 4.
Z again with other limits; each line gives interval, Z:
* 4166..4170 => 14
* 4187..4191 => 7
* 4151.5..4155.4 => 11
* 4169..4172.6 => 8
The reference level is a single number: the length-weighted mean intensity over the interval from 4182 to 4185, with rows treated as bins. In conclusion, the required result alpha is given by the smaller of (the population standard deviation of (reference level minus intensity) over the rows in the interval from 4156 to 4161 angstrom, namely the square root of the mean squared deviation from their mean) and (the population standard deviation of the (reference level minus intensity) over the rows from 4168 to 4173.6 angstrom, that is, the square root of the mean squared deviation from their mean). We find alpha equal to 2.0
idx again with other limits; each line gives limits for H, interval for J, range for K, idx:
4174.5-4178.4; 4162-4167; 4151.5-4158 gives 66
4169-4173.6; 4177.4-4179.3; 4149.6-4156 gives 75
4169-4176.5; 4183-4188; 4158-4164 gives 67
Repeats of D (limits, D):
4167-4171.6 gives -2.3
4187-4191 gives -1.0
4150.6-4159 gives -1.4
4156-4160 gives -0.7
